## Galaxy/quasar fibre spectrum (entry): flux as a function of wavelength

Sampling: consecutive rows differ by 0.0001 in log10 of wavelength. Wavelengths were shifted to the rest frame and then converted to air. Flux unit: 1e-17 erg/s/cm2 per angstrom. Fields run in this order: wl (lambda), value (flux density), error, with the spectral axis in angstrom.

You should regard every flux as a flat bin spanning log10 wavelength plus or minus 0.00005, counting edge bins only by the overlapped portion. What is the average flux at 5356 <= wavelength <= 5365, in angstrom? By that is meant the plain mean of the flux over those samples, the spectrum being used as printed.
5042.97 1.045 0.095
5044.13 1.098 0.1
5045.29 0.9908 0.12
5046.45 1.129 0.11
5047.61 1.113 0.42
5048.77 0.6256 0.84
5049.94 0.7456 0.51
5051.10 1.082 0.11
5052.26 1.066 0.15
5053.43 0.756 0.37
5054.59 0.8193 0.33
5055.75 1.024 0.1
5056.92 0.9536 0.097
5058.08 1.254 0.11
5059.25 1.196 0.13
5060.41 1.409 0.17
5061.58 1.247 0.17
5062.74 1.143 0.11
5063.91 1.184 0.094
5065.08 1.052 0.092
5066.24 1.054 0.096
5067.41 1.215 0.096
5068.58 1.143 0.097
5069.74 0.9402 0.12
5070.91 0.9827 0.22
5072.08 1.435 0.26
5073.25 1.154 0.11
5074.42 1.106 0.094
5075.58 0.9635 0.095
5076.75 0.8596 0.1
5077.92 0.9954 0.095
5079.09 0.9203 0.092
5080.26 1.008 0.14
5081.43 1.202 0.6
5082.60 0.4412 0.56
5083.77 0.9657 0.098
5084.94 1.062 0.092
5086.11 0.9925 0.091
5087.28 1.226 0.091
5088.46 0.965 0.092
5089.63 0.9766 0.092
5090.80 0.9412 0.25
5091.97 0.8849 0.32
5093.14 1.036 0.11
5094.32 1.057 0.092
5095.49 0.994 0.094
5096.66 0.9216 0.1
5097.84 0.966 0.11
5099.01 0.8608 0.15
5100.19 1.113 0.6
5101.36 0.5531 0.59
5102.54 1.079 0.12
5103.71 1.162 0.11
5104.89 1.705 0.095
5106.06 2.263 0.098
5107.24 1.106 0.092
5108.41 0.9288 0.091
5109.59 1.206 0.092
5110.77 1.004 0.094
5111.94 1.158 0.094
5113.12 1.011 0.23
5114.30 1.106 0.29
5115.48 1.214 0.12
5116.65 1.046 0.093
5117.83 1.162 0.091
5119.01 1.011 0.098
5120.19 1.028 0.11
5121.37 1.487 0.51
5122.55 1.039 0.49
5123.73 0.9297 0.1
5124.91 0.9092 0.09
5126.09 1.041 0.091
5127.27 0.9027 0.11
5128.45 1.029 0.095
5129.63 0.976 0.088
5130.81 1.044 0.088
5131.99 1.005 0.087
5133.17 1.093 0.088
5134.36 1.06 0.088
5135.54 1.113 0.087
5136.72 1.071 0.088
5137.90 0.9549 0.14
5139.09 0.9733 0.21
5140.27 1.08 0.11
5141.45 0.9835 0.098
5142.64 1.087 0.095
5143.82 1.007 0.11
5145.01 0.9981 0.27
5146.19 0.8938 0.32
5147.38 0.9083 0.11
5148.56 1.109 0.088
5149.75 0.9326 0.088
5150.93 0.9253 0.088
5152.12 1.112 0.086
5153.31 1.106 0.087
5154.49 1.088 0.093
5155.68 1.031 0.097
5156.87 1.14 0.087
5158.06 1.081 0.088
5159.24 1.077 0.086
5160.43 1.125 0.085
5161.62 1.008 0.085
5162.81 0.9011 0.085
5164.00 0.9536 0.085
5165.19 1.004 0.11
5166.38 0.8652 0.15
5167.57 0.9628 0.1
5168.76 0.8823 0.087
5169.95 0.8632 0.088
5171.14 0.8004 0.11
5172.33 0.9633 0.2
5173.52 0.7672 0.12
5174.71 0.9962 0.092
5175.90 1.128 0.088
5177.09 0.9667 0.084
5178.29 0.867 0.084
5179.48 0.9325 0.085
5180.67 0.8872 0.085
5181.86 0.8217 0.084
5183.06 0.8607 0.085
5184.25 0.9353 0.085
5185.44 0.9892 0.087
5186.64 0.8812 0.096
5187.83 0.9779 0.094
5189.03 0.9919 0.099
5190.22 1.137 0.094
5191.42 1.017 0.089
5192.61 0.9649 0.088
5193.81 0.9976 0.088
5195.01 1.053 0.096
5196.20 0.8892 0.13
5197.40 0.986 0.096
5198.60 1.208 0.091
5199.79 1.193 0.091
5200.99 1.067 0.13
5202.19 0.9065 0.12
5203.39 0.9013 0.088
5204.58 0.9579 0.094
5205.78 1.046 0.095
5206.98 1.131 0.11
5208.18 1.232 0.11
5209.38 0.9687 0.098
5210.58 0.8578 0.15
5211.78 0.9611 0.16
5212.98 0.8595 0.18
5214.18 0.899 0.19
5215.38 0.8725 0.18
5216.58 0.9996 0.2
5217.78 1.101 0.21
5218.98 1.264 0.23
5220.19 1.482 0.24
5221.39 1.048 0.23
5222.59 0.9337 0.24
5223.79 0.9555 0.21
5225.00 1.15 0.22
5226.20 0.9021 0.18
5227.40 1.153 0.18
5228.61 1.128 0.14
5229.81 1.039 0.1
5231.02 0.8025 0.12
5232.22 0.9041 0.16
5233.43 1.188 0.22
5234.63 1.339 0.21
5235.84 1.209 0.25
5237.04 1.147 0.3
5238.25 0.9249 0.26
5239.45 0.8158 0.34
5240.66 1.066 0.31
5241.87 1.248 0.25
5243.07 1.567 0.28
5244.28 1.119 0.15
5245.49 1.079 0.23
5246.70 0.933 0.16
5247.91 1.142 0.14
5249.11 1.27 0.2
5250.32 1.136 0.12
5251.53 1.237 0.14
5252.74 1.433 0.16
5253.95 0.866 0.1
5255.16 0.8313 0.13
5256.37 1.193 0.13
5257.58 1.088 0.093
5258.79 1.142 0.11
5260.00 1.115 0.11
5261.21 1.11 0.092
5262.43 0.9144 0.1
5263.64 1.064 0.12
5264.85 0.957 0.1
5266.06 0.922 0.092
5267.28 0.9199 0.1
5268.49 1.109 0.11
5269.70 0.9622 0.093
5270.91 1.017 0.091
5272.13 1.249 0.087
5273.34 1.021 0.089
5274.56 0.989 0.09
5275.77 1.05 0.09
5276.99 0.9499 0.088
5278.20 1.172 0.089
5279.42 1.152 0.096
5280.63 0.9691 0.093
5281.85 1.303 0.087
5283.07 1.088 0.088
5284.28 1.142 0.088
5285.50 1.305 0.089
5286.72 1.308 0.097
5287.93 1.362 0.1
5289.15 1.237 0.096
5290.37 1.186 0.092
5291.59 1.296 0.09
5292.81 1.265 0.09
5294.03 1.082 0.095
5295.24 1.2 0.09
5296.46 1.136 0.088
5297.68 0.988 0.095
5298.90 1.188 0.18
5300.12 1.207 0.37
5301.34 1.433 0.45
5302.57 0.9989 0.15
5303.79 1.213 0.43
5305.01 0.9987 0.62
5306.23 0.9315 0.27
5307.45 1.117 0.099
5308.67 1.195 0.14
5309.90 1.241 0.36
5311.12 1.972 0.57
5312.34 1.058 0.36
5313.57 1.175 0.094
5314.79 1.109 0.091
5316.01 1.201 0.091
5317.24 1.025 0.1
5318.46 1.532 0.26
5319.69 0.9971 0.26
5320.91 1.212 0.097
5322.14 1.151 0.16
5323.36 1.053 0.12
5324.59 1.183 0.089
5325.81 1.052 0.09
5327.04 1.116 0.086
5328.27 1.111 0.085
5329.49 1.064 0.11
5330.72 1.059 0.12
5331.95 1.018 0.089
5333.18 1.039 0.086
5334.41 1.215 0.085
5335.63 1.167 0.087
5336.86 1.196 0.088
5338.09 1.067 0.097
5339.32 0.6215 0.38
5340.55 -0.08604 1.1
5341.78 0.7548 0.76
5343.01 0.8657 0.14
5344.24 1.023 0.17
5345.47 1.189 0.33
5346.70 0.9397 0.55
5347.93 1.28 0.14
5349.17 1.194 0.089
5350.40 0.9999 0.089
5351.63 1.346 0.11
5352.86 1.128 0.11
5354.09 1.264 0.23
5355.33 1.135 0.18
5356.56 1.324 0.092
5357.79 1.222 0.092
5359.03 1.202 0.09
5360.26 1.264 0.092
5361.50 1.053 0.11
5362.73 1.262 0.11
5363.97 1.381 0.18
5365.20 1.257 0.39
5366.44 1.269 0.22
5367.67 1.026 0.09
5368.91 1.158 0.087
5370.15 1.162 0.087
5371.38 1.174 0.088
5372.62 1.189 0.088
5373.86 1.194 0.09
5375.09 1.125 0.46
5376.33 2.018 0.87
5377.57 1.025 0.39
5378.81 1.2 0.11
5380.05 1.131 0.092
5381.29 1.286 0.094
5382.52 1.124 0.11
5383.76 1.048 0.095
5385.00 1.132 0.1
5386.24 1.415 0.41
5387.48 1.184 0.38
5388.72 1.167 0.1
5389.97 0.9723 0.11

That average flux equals 1.24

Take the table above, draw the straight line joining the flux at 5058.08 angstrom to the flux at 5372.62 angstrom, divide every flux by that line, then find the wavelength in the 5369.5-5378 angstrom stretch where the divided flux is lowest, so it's 5377.57 angstrom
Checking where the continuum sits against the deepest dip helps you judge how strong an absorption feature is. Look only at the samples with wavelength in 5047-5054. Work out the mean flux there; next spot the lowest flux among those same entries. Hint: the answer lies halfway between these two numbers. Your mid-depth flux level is 0.76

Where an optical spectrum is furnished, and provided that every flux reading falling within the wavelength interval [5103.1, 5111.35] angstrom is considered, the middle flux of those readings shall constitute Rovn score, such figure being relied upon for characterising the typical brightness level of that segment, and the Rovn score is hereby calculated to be 1.16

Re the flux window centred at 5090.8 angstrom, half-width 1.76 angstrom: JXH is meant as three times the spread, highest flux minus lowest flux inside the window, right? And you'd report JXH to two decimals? 0.28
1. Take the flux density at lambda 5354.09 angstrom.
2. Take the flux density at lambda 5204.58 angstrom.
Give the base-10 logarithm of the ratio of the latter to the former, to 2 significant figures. -0.12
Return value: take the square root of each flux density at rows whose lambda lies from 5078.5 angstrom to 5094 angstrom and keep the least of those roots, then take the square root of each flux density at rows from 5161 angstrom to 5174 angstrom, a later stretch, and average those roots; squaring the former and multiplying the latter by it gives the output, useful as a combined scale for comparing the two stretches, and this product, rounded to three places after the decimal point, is 0.420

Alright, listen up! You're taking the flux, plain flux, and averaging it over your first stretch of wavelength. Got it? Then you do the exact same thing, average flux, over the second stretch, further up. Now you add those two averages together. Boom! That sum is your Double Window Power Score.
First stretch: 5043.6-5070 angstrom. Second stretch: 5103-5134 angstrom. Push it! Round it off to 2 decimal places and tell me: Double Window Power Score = 2.19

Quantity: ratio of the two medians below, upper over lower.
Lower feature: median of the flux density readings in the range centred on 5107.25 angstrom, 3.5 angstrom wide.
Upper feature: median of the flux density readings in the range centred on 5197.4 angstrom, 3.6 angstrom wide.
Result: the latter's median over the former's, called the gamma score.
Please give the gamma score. 0.89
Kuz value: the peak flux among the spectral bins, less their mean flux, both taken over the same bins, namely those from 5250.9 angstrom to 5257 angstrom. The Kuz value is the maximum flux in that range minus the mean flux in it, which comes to 0.32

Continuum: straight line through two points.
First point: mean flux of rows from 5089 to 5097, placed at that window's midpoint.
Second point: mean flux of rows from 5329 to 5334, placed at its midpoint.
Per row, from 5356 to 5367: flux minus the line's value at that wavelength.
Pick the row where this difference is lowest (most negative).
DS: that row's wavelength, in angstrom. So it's 5361.50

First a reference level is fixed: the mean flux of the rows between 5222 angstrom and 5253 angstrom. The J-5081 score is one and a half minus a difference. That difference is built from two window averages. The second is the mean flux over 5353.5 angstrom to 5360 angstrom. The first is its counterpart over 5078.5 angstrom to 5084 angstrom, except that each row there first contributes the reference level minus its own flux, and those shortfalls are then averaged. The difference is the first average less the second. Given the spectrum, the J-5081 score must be 2.53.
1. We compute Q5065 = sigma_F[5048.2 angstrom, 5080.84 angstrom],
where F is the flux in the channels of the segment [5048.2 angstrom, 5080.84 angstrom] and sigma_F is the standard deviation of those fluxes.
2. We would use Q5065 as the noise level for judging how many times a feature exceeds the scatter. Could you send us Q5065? 0.19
